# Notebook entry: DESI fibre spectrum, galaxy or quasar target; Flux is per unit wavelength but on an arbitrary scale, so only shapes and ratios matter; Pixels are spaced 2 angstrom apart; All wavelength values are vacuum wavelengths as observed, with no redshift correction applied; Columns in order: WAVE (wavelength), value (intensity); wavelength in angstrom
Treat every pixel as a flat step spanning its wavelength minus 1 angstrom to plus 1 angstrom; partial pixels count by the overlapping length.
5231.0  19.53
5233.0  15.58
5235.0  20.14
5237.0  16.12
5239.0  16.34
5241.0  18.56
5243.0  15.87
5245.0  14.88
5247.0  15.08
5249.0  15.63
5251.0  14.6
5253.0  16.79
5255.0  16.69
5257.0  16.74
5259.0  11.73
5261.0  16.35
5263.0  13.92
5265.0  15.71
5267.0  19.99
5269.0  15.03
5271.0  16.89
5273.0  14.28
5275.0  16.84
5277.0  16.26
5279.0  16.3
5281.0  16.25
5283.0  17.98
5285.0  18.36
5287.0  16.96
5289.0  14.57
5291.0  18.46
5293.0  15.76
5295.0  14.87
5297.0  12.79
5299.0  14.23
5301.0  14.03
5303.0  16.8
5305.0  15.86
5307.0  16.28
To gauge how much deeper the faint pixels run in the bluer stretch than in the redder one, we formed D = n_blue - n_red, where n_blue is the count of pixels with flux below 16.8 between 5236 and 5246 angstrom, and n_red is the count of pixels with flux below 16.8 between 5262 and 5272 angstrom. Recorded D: 1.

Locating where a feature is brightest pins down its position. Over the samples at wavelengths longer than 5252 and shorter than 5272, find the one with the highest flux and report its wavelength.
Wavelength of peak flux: 5267.0 angstrom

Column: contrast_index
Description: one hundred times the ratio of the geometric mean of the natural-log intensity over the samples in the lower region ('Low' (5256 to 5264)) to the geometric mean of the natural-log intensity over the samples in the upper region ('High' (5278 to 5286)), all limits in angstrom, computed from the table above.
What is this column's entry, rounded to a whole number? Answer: 94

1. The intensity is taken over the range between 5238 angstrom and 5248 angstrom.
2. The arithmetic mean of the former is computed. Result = 16.1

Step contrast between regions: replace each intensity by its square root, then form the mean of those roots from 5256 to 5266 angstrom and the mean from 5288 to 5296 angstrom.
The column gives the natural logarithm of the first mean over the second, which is -0.034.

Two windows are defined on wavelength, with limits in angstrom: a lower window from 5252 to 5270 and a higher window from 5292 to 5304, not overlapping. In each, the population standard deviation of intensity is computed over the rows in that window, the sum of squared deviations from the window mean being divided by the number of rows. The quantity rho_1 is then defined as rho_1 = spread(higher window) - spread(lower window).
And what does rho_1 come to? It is -0.9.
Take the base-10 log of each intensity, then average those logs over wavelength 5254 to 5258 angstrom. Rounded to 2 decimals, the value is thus 1.22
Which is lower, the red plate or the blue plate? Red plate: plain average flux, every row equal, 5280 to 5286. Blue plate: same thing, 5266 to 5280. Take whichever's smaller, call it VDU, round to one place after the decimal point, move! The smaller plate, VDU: 16.5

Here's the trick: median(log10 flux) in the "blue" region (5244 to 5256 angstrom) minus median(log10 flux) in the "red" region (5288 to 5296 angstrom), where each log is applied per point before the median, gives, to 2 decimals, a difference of 0.00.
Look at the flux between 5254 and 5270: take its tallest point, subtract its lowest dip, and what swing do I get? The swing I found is 8.3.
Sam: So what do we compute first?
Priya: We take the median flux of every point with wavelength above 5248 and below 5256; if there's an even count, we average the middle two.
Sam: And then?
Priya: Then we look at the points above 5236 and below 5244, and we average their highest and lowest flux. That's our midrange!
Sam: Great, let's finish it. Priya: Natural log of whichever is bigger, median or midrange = 2.85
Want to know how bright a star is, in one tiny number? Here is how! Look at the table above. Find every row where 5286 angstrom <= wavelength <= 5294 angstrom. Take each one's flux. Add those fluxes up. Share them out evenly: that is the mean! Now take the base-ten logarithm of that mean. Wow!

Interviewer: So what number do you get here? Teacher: 1.22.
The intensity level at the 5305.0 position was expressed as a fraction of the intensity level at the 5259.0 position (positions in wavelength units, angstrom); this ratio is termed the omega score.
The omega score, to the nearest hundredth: 1.35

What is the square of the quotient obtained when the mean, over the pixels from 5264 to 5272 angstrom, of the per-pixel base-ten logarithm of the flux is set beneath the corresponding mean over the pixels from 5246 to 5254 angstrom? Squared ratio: 0.94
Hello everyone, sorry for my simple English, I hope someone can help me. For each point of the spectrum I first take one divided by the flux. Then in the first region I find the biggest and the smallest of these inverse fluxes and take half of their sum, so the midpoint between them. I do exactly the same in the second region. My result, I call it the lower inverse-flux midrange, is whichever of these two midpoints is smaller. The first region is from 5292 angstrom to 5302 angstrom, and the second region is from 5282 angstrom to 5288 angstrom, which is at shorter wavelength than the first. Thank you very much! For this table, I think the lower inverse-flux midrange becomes 0.0567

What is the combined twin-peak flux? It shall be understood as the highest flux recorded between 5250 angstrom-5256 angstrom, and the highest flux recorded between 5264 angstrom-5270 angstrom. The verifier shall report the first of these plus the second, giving 36.8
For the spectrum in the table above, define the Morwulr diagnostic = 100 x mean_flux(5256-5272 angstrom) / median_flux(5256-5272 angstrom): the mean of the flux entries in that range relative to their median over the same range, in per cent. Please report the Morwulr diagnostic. 99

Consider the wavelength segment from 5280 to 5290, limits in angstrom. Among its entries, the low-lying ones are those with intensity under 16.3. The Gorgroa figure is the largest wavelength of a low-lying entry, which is 5289.0 angstrom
